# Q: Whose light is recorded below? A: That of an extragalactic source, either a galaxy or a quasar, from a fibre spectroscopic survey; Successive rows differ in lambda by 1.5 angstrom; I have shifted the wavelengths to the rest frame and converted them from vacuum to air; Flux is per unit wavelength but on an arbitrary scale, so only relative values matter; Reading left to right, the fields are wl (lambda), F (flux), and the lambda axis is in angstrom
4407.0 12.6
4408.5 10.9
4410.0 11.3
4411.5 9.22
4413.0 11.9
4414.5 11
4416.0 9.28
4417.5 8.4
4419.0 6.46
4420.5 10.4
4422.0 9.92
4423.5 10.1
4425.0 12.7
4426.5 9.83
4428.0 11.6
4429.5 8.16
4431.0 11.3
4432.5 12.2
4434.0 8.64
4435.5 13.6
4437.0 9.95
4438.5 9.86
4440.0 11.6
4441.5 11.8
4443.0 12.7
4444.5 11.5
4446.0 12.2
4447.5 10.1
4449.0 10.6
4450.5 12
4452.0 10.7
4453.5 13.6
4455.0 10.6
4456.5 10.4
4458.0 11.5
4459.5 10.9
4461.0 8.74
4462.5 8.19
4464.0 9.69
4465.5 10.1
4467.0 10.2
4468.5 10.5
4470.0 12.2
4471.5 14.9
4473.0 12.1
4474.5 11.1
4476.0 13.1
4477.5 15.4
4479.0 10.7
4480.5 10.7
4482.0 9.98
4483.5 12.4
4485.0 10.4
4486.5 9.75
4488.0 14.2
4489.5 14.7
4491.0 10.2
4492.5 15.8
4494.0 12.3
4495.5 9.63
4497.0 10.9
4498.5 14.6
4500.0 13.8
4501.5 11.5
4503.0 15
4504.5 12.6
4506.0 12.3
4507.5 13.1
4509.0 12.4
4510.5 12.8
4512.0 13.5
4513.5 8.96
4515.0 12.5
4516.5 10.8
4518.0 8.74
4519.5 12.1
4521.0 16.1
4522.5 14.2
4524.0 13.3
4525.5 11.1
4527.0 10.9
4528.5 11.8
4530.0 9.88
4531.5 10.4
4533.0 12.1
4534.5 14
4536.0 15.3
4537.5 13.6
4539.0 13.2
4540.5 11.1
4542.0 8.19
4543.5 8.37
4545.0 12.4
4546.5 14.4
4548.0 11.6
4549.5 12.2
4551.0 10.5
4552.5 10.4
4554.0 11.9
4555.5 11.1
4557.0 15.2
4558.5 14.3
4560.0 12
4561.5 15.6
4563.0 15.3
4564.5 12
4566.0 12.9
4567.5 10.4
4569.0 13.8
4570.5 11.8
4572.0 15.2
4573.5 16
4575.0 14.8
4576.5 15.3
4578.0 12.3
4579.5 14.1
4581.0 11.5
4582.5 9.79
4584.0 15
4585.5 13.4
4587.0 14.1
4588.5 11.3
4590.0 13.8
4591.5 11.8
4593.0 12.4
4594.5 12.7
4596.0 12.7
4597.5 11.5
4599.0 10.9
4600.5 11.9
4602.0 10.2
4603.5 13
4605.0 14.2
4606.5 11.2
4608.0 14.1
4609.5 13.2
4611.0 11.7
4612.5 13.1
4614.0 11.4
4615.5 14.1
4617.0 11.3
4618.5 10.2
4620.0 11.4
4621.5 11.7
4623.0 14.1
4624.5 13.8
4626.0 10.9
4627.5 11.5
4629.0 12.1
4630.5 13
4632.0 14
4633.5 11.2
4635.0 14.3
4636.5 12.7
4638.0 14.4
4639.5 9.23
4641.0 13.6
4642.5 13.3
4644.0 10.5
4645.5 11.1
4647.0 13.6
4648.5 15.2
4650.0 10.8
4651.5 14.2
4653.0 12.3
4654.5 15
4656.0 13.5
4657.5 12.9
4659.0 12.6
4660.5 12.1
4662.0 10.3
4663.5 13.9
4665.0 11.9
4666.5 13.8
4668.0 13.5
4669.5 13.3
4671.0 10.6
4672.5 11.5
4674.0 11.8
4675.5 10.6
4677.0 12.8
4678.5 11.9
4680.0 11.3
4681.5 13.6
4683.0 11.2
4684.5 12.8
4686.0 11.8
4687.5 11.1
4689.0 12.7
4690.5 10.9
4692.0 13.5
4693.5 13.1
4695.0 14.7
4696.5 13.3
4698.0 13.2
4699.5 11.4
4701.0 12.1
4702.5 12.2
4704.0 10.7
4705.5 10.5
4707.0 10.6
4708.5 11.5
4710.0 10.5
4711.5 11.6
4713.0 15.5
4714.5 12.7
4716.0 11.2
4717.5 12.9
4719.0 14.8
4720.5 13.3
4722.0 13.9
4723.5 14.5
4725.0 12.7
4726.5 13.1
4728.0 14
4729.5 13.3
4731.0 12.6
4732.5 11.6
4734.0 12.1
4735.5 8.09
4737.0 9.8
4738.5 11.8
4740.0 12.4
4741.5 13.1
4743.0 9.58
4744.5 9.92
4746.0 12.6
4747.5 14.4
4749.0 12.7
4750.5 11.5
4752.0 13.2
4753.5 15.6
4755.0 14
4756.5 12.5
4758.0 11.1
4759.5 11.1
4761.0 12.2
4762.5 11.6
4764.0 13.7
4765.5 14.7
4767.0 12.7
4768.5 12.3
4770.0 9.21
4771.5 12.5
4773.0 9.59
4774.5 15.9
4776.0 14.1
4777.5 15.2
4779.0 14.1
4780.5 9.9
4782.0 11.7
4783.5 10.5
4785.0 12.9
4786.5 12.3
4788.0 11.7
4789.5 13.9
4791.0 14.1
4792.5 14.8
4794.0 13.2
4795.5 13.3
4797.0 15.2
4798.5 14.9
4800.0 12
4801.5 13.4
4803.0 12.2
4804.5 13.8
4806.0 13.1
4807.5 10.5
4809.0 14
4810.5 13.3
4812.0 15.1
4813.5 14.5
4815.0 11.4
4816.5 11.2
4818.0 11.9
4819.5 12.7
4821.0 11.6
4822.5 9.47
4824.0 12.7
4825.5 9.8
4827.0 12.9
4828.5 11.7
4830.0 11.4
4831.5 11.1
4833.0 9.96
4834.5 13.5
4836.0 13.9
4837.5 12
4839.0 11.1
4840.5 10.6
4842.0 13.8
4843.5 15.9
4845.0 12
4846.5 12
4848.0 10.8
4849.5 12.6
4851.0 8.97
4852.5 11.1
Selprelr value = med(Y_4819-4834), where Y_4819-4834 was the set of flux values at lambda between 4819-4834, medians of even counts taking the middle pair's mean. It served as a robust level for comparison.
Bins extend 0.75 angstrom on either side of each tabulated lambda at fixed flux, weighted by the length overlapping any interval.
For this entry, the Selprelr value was 11.5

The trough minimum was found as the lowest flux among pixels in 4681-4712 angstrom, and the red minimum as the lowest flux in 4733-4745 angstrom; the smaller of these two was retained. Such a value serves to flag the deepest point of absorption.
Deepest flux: 8.1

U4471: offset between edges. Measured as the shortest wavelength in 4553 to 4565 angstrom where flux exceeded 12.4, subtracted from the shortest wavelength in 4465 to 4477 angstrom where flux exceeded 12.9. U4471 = -85.5 angstrom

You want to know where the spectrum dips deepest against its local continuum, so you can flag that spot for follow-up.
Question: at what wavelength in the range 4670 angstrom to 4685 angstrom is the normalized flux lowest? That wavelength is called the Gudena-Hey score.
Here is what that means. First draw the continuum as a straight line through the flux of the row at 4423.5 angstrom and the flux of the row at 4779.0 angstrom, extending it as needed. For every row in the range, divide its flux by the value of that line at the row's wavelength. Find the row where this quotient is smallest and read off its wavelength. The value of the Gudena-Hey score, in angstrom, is 4675.5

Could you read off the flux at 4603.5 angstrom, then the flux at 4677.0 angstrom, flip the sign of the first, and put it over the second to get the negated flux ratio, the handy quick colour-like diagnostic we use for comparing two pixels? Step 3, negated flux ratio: -1.0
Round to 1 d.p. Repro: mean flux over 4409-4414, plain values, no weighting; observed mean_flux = 10.8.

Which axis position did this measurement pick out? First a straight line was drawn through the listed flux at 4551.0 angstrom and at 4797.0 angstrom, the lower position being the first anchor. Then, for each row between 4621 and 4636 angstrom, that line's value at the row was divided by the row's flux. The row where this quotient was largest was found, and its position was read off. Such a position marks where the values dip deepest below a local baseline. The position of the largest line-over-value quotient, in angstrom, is 4626.0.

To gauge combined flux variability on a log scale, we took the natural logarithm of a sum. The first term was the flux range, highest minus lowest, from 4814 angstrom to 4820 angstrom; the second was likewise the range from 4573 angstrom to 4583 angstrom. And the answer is 2.04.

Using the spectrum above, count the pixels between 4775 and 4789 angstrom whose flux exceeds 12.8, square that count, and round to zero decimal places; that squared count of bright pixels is 16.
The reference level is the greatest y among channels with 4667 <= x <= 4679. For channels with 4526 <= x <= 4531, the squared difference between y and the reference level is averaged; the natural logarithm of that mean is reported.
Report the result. 2.0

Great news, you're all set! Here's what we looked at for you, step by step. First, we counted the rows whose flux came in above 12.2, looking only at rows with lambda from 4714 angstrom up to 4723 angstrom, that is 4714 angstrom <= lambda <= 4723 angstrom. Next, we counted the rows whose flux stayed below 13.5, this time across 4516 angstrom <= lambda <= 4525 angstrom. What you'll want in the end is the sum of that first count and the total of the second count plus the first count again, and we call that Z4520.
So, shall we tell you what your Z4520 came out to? 14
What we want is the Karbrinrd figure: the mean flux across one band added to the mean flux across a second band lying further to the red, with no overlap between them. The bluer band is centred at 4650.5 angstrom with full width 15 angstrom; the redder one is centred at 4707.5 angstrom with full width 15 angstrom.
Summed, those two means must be 24.7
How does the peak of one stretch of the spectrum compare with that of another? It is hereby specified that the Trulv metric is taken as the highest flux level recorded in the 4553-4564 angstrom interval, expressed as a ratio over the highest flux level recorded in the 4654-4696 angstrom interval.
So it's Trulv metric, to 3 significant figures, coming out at 1.04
